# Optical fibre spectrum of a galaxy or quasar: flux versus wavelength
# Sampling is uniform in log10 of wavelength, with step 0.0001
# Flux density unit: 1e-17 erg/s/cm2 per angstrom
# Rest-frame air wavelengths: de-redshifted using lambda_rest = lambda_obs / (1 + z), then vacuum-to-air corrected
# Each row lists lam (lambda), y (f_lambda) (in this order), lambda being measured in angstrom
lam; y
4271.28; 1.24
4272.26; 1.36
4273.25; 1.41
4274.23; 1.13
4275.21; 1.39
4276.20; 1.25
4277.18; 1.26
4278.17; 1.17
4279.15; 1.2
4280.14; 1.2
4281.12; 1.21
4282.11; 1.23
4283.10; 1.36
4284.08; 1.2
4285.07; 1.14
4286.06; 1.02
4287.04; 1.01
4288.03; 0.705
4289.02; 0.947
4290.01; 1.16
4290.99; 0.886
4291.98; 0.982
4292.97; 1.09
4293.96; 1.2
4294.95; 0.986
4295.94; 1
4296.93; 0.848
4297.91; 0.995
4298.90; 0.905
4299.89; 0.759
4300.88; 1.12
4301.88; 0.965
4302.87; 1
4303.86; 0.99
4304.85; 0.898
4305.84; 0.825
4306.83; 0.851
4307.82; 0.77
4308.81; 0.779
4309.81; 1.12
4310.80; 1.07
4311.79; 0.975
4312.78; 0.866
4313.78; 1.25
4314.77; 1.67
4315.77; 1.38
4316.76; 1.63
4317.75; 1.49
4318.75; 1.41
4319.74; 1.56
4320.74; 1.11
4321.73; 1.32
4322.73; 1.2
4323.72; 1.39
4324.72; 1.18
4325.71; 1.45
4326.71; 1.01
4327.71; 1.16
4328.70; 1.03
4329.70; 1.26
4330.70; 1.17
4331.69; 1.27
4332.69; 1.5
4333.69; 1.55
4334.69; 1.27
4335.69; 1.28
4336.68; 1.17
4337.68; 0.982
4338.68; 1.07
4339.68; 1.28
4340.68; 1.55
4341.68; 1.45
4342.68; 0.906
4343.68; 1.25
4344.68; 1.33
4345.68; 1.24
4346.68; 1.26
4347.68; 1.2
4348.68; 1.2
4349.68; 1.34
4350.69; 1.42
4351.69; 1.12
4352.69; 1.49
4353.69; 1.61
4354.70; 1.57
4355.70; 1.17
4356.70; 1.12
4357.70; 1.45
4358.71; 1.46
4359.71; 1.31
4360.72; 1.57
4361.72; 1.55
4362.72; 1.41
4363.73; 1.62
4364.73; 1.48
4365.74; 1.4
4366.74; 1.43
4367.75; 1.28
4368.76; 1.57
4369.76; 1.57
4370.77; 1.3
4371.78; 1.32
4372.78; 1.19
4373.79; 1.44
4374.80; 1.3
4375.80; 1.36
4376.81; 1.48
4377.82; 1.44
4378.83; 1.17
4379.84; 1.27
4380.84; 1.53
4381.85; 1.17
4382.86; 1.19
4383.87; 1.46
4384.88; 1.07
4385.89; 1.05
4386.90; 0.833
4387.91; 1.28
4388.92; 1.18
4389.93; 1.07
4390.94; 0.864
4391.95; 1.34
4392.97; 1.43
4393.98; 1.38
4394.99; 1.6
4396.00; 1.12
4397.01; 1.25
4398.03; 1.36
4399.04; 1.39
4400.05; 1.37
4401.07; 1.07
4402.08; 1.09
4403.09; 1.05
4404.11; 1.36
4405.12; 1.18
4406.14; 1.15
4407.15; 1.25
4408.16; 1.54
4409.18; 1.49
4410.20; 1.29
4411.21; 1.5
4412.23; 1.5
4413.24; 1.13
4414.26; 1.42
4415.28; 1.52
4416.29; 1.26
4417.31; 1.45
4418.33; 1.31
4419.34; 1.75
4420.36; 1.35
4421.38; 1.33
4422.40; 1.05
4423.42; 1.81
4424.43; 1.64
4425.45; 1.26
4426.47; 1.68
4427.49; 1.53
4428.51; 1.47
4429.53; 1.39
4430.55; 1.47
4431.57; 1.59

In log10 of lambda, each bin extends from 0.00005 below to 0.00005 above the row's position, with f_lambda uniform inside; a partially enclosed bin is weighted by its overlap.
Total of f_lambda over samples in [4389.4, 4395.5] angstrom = 7.7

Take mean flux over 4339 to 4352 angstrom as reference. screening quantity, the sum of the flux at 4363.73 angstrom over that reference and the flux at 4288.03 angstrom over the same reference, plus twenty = 21.8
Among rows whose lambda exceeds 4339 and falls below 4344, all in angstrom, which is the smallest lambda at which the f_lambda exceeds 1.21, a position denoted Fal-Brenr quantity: 4339.68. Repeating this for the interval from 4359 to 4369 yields 4359.71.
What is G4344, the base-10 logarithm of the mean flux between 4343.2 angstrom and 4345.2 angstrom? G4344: 0.11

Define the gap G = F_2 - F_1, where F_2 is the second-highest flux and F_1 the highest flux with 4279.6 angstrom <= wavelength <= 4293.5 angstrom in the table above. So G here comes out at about -0.13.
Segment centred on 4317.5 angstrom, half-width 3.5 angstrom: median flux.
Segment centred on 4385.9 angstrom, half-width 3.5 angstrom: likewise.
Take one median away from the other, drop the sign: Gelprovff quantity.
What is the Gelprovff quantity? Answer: 0.31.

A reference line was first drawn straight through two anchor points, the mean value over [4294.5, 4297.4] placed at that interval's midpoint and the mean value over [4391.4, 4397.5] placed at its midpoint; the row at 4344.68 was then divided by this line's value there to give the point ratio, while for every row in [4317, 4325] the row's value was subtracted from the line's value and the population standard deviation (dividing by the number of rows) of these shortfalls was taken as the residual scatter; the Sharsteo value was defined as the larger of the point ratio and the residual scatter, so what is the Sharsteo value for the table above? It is 1.16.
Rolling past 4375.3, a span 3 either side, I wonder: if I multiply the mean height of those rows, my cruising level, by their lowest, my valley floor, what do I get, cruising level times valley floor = 1.6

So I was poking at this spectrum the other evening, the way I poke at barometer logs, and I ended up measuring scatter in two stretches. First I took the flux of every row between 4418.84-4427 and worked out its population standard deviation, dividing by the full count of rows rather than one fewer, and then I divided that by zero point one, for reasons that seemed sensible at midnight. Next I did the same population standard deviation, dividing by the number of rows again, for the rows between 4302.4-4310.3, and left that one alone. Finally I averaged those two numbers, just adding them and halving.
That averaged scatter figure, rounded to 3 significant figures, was 1.33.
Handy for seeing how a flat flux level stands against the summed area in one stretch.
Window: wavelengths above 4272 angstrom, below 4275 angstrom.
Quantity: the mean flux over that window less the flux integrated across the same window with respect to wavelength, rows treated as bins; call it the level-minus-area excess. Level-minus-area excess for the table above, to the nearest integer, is -3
